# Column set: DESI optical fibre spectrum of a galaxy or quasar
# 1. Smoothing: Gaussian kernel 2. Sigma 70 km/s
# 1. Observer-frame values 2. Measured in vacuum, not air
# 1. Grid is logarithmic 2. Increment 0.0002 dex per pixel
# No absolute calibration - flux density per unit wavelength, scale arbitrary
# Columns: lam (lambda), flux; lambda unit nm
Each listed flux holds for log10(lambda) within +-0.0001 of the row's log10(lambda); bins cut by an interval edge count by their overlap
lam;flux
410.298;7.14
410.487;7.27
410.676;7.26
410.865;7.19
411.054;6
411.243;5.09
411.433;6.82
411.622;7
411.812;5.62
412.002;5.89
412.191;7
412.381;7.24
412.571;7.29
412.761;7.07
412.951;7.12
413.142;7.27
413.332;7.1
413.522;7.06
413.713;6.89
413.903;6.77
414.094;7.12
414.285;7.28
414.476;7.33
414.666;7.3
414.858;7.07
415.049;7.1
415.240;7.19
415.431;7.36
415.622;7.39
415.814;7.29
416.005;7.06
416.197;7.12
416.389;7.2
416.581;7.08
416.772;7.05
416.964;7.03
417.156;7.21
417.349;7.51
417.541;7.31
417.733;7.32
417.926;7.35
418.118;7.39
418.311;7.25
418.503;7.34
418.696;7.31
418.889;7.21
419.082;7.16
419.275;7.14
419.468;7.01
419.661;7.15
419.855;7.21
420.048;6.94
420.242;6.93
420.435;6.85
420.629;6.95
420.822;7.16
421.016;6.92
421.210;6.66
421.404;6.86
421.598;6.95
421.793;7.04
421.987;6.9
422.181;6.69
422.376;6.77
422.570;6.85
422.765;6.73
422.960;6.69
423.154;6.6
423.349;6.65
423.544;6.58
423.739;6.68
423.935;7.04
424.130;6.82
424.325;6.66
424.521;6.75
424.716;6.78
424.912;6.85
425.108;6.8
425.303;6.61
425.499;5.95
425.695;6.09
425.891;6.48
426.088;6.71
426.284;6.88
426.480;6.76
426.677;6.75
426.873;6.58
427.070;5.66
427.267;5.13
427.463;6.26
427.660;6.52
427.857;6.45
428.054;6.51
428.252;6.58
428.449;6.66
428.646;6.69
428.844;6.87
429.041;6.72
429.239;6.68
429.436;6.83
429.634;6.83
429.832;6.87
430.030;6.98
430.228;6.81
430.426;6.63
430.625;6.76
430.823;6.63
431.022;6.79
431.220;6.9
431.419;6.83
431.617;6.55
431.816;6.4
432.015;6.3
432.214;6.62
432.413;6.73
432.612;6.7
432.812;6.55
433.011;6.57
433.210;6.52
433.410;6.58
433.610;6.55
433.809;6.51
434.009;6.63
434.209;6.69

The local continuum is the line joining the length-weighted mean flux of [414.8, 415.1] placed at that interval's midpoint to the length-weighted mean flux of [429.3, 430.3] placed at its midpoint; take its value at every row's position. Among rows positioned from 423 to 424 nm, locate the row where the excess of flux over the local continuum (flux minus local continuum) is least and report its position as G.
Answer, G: 423.544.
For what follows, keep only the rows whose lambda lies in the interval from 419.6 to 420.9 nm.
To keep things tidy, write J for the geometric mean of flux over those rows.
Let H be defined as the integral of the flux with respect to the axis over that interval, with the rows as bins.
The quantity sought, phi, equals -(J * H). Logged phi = -64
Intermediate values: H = 9.13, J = 7.03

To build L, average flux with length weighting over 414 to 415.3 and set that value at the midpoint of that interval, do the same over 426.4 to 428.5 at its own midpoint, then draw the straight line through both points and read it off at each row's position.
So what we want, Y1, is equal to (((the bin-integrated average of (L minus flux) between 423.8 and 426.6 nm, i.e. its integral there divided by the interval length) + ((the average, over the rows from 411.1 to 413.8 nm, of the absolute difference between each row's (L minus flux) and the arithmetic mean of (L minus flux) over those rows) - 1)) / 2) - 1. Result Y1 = -1.31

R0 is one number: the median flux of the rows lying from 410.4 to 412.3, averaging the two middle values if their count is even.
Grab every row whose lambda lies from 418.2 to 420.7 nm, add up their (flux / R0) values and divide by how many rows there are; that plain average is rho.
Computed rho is 1.029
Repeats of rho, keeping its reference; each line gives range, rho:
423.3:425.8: 0.960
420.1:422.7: 0.997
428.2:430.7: 0.979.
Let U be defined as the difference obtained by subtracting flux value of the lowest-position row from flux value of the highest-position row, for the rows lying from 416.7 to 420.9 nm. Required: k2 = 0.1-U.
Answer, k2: -0.01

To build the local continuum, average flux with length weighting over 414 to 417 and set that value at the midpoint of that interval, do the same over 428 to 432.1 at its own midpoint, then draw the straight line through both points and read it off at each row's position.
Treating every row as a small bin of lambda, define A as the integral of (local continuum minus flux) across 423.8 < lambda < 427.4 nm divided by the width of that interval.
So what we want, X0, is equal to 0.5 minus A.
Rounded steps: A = 0.34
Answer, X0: 0.159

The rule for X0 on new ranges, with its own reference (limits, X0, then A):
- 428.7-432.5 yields 0.531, -0.03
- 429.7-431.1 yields 0.585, -0.09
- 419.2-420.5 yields 0.490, 0.01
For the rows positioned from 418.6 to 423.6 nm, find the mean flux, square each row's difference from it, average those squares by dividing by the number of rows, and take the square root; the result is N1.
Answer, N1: 0.21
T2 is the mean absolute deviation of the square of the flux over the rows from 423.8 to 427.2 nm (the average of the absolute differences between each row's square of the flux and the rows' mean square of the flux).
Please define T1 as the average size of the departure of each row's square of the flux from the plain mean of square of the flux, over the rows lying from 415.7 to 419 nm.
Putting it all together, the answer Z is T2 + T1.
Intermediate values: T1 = 2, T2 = 3.4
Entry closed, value 4.9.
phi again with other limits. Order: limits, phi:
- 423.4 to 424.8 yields -64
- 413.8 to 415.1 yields -66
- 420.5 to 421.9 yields -67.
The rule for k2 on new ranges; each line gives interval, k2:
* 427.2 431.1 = -1.56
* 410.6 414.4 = 0.08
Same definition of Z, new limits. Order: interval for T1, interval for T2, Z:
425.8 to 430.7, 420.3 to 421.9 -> 4.5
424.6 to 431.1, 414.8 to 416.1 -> 4.9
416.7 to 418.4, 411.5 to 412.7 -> 9.6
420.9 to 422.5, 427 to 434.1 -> 4.0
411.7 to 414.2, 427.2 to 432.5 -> 7.4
